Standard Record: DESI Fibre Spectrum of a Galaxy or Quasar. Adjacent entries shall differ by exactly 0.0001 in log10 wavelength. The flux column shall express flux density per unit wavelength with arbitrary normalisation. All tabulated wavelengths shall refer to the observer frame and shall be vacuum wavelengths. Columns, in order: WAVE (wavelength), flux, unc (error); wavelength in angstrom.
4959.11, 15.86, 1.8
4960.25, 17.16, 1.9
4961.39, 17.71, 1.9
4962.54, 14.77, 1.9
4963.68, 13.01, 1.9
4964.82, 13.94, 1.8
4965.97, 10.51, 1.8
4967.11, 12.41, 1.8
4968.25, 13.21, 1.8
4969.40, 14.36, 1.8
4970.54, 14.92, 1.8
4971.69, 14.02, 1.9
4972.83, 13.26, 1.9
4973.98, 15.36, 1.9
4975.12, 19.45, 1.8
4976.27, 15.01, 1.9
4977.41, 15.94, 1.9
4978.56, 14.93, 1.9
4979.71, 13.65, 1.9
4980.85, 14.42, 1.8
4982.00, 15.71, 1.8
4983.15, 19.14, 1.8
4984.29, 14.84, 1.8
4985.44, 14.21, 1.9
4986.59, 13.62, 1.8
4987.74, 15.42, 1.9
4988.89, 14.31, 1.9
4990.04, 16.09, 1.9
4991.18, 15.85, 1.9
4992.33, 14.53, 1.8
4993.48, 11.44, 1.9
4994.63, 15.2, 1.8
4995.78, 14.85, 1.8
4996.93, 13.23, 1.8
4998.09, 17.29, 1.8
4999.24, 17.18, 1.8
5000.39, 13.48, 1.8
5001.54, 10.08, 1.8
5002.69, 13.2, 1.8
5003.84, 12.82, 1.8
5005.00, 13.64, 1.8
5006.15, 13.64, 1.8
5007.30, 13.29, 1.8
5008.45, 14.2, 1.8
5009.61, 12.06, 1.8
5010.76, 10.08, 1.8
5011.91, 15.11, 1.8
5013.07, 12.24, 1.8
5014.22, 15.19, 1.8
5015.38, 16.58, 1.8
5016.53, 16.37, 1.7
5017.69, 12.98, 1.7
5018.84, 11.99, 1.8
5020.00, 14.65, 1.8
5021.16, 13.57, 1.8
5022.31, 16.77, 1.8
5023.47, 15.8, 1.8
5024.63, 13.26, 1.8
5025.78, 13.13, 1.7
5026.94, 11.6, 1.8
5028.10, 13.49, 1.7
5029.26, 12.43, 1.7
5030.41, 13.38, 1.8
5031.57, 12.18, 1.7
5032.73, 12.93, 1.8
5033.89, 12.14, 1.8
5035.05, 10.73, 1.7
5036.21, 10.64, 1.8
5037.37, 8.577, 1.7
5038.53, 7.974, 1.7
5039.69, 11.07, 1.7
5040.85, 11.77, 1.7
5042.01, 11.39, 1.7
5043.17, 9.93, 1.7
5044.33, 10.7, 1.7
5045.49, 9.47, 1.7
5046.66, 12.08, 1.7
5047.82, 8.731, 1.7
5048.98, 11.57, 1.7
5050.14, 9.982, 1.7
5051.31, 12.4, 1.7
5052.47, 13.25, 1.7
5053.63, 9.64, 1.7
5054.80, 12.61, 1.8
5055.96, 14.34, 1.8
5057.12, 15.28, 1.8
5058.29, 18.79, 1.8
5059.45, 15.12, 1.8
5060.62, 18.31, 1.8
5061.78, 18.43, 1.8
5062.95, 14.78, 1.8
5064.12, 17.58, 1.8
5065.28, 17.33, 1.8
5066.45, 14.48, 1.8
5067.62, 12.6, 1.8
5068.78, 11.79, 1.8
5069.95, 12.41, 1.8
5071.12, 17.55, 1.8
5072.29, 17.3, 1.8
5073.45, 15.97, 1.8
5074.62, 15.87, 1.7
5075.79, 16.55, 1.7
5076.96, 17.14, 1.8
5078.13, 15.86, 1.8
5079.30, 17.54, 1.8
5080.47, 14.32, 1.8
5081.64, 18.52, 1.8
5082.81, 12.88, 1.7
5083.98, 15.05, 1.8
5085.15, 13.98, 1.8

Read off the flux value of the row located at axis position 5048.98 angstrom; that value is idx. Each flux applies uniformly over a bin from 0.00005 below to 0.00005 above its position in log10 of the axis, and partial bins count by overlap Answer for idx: 11.57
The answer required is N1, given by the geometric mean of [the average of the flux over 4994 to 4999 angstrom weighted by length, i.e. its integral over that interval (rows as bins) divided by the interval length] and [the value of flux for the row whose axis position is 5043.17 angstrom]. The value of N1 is 12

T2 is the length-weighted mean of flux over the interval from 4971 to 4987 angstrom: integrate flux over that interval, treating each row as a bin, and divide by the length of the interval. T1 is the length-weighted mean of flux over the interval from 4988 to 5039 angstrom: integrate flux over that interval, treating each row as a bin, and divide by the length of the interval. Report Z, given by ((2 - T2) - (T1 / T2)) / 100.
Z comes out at -0.141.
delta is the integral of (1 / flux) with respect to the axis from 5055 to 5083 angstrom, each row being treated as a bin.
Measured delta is 1.8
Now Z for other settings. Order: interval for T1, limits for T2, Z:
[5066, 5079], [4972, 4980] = -0.144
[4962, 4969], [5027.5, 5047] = -0.104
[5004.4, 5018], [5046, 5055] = -0.104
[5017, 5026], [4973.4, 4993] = -0.143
